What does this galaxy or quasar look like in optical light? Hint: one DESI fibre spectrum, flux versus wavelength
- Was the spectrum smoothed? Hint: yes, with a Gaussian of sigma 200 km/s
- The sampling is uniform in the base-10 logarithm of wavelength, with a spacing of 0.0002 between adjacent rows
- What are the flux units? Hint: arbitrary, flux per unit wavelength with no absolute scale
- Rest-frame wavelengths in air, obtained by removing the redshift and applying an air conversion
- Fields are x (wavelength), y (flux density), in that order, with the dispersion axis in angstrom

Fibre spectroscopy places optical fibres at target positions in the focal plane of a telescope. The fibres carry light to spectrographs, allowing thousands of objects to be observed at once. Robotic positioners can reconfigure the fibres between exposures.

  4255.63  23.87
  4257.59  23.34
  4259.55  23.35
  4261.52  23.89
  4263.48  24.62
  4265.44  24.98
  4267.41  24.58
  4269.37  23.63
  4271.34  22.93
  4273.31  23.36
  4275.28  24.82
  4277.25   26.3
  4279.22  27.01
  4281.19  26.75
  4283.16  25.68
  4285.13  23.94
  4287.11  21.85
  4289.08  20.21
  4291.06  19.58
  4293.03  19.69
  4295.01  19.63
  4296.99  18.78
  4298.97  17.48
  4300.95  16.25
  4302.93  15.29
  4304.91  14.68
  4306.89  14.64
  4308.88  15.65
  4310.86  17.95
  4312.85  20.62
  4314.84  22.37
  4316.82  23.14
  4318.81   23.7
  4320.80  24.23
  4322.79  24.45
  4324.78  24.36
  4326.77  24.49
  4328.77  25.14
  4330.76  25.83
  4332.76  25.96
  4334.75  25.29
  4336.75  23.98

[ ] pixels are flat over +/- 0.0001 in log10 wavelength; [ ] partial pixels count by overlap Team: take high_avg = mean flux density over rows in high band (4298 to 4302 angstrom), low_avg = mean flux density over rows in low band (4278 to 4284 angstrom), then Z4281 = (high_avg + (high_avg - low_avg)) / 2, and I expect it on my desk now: 4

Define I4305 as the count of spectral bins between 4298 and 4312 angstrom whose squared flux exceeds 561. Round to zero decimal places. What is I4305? 0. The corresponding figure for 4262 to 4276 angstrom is 4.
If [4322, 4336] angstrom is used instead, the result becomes 7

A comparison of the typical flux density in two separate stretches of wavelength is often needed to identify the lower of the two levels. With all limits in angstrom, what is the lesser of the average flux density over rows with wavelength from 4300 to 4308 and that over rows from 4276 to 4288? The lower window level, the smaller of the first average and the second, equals 15.2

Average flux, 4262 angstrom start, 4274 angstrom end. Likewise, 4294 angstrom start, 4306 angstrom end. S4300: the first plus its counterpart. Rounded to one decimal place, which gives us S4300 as 41.0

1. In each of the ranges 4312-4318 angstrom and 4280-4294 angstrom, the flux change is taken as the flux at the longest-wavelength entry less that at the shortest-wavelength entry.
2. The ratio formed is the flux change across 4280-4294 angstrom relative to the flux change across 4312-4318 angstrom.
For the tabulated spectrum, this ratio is -2.8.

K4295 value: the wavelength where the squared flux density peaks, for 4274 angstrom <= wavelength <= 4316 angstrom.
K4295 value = 4279.22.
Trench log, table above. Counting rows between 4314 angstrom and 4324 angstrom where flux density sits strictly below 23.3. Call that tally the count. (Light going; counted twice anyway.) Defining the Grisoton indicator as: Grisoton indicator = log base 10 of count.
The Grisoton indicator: 0.3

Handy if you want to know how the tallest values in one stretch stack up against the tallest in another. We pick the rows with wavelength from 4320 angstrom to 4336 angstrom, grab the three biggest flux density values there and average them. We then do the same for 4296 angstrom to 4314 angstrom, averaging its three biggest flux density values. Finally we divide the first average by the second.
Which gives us 1.34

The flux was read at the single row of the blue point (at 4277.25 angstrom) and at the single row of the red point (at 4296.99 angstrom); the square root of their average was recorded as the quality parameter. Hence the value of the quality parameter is 4.75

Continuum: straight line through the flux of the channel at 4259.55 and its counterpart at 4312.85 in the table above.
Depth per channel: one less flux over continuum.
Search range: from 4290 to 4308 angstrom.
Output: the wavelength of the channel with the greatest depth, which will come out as 4304.91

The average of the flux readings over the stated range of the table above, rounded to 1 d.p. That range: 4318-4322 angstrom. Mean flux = 24.0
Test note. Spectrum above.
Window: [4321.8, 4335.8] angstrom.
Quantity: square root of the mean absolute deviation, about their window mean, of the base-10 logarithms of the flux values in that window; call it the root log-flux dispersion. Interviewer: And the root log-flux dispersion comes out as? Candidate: 0.098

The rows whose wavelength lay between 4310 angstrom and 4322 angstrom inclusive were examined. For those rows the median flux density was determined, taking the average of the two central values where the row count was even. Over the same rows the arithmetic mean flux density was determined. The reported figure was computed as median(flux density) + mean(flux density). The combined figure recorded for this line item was 44.8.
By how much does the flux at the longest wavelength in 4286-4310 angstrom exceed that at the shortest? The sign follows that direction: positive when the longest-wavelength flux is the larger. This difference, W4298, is -6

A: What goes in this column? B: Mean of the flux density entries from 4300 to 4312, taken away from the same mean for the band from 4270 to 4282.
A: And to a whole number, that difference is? 9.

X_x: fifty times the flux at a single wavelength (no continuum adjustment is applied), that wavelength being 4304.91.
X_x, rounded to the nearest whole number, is 734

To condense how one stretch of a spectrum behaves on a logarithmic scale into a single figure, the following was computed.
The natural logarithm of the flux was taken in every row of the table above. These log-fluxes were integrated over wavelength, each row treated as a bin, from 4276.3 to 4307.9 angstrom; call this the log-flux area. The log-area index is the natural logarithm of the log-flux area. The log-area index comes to 4.6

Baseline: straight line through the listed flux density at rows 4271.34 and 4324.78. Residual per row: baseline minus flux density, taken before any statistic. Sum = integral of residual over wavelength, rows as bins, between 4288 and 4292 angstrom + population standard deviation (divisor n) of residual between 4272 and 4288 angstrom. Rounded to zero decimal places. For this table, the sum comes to 16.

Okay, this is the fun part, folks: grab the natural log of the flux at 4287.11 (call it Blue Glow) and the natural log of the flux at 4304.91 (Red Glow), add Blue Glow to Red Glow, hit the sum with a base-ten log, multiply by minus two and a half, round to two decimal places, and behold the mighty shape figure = -1.90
